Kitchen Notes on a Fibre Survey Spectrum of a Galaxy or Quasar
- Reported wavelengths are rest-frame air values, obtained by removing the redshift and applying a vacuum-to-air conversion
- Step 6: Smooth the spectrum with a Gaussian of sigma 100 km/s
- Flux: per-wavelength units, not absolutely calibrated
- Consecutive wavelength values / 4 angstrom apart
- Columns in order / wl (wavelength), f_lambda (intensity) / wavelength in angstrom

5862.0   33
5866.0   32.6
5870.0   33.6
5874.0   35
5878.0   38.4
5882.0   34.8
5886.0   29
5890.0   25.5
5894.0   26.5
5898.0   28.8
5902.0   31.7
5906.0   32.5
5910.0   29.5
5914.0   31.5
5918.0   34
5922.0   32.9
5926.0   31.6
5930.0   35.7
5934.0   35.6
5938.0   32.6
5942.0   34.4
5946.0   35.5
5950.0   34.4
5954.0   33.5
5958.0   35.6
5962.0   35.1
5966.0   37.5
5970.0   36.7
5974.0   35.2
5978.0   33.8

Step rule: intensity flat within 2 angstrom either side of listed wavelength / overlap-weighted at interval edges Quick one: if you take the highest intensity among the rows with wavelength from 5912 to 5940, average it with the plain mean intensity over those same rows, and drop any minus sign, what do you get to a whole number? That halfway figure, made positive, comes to 35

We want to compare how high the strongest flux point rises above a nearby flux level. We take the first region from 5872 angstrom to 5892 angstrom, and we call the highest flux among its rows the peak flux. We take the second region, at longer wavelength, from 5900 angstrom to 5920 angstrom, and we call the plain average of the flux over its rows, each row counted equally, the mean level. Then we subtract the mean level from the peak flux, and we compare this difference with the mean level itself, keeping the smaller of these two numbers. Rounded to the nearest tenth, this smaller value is 6.6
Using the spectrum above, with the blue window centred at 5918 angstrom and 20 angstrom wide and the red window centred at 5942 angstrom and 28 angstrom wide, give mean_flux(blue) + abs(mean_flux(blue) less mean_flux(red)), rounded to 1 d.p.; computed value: 34.5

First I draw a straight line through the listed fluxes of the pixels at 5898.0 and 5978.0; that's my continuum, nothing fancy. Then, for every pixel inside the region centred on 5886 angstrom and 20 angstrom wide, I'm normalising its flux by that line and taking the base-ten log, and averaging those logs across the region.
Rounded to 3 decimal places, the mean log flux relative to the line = 0.036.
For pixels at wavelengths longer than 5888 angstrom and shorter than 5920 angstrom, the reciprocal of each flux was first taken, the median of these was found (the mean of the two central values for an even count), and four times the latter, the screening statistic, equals 0.131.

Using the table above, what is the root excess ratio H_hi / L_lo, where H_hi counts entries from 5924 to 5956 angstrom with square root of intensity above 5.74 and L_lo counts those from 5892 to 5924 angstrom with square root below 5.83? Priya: 0.86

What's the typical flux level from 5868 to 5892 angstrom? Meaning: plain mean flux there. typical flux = 32.7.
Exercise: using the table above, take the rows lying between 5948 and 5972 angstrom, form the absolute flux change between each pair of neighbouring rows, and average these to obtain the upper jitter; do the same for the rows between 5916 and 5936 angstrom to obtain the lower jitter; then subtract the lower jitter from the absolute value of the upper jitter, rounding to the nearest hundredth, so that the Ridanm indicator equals -0.31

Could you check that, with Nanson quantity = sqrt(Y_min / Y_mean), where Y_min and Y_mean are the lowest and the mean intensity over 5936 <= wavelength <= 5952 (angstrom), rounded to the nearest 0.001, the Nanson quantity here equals 0.976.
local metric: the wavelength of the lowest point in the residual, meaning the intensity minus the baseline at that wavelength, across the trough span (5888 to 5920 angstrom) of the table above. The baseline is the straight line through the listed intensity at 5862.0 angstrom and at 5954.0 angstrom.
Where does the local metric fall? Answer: 5890.0 angstrom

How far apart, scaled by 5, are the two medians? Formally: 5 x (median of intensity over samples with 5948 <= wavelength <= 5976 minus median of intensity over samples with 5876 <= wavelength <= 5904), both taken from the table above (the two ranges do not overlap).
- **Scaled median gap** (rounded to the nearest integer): 31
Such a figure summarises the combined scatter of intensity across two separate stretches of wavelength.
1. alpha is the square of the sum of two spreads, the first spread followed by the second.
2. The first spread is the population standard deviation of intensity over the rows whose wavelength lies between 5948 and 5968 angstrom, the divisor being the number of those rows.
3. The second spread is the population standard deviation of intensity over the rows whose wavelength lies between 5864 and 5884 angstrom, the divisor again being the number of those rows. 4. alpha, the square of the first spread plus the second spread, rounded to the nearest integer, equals 11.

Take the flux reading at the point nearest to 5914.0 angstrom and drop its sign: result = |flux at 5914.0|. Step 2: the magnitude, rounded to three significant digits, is 31.5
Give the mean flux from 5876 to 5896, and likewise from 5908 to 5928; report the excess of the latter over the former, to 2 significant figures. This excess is 1.1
